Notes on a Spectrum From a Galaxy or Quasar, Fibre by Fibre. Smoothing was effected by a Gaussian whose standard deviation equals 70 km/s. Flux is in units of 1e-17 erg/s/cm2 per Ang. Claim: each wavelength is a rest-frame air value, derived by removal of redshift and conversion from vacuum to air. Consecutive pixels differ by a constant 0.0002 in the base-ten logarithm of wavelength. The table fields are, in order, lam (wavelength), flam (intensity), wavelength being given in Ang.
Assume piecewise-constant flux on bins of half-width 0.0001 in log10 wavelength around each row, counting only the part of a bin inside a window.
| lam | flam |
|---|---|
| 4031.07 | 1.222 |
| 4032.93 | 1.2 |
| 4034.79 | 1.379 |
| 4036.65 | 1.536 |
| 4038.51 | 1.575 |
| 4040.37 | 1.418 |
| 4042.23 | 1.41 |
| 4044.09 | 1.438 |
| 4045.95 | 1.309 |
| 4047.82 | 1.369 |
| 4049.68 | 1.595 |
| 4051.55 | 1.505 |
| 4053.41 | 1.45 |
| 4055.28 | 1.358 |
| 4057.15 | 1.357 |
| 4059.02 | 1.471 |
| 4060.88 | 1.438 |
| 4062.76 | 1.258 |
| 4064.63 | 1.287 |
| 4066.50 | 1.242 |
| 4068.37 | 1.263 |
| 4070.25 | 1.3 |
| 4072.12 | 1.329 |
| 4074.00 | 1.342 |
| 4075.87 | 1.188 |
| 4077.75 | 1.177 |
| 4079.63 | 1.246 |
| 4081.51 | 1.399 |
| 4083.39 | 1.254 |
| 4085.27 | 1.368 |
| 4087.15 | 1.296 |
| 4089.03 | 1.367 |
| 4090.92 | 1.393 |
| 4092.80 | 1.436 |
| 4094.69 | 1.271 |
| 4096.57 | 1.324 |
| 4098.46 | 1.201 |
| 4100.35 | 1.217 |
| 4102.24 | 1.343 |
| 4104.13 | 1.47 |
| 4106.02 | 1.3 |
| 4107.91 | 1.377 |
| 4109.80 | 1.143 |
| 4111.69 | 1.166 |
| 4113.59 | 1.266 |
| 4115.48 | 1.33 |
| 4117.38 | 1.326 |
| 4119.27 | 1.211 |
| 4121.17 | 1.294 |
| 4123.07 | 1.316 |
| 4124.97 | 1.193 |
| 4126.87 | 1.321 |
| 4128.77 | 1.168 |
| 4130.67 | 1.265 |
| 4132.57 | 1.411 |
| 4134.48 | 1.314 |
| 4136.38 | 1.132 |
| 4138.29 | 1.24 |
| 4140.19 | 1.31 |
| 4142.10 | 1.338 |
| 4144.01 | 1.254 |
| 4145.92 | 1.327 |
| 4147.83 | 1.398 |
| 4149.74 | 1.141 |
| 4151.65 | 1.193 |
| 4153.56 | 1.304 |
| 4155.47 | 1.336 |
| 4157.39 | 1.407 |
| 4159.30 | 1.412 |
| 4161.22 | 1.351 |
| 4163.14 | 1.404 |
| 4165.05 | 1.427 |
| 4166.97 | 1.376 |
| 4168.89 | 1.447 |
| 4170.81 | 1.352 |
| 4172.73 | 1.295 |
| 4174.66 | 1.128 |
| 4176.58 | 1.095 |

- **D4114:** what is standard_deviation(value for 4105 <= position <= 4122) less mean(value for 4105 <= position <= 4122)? -1.19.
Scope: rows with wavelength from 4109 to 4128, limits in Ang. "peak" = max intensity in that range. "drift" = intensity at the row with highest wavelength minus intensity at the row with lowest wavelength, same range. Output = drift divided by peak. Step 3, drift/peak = 0.13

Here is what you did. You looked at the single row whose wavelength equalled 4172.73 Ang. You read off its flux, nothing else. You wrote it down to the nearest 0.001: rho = 1.295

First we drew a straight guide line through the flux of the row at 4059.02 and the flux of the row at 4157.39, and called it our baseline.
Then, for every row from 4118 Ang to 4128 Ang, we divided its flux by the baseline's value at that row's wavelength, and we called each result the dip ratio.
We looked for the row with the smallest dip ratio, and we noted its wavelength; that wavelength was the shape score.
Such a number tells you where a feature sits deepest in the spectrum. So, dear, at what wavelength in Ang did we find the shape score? 4124.97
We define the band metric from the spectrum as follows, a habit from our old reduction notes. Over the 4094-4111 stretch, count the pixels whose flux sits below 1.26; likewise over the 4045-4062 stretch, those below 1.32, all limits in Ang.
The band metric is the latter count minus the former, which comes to -2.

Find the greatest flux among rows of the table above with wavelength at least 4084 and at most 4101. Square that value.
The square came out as 2.06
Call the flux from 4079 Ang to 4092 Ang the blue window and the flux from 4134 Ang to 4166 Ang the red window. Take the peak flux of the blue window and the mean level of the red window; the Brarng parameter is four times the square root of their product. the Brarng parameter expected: 5.42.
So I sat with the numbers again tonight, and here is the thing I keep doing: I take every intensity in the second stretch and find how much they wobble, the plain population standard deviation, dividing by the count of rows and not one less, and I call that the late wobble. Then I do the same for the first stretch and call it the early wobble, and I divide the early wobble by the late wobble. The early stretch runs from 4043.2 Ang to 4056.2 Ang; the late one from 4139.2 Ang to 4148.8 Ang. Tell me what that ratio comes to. 1.9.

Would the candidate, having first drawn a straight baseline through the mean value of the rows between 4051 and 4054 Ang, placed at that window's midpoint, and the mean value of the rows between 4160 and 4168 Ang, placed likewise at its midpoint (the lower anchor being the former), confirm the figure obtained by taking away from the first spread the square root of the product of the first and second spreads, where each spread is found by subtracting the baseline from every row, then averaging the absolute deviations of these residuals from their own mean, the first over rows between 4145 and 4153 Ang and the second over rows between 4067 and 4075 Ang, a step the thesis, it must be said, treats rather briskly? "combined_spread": 0.044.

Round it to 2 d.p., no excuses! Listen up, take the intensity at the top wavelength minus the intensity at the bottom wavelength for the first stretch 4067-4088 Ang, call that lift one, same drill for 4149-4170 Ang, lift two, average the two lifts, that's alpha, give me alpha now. 0.17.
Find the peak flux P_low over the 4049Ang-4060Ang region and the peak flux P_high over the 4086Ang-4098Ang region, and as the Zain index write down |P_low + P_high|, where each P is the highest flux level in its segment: 3.03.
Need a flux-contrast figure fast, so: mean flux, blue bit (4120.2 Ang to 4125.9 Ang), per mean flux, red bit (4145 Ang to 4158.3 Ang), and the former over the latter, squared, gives 0.95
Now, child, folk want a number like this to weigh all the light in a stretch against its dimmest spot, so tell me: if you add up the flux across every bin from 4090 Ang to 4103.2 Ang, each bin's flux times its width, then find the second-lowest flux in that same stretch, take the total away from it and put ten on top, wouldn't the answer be -6.1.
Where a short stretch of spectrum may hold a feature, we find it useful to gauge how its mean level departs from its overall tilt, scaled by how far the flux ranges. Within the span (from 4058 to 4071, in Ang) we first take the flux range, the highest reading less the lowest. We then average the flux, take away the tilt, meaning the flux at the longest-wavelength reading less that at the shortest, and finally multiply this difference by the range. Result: 0.342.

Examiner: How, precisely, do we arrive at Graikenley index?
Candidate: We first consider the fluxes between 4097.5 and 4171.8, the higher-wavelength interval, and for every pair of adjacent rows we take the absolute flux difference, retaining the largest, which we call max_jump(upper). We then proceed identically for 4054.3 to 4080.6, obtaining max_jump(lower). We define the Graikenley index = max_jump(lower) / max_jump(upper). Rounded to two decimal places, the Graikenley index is 0.70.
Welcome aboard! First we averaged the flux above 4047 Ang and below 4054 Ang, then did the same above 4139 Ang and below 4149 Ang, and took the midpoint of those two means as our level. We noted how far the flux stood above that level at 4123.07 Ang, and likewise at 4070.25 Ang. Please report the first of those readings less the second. 0.02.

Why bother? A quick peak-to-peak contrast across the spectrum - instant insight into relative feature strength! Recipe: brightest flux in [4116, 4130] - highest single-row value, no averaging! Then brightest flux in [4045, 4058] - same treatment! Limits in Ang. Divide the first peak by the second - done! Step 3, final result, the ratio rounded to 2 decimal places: 0.83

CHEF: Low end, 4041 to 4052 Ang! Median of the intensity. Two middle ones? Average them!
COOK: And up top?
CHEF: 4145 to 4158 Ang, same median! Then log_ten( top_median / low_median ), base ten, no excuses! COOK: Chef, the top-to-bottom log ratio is -0.031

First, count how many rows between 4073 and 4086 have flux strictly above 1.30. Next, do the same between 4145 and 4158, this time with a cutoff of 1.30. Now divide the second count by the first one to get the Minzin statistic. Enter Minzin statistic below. 1.7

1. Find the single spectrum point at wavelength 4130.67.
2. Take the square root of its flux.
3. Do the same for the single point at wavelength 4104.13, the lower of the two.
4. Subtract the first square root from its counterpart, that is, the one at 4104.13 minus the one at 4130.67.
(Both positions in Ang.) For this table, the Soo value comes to 0.09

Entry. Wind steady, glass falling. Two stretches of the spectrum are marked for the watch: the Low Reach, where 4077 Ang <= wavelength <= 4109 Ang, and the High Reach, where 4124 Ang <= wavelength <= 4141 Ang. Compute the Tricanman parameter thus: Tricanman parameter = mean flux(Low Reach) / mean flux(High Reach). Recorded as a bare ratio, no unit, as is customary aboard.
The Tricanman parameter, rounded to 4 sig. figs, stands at 1.046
